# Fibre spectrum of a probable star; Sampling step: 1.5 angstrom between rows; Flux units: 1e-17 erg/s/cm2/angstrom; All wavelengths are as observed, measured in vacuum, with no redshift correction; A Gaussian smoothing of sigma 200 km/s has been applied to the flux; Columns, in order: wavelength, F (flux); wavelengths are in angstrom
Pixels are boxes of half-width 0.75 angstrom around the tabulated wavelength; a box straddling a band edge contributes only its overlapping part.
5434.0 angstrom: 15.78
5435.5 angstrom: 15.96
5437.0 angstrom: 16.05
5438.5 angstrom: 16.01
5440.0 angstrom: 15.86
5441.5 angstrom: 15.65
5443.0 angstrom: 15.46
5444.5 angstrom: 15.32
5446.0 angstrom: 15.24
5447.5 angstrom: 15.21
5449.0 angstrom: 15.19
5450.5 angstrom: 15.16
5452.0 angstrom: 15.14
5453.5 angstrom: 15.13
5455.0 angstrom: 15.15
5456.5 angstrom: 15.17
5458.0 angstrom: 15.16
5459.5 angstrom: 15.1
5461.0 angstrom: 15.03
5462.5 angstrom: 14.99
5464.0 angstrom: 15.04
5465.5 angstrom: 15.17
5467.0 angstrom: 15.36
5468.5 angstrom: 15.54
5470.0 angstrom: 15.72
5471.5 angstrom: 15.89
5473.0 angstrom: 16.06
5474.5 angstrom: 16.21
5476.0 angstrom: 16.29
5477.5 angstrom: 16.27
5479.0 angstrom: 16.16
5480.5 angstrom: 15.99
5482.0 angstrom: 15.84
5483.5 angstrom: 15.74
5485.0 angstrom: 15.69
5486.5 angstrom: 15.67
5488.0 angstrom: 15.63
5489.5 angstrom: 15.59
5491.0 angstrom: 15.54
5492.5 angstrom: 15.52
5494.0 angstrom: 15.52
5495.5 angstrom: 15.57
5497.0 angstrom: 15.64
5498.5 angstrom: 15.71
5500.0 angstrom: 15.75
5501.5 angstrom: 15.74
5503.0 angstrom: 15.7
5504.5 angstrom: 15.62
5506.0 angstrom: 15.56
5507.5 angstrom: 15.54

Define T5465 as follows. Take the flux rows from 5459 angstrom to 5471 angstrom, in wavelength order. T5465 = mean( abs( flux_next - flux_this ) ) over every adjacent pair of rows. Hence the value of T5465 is 0.12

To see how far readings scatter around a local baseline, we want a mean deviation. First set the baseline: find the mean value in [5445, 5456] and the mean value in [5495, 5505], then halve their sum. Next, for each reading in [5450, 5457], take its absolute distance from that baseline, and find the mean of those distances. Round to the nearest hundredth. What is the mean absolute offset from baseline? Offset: 0.28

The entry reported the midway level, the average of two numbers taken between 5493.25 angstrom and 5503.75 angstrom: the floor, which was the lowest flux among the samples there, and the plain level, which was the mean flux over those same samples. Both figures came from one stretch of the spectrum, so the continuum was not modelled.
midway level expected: 15.6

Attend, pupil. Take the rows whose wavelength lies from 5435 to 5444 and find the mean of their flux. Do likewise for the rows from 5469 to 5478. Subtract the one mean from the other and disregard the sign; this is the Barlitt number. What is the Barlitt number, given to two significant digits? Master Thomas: 0.24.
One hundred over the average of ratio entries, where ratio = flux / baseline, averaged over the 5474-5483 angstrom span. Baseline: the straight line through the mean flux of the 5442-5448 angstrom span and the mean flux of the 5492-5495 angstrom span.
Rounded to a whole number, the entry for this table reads 96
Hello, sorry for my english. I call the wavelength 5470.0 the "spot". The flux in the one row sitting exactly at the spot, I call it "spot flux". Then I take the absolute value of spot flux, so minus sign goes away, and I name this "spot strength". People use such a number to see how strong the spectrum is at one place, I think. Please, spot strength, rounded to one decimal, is 15.7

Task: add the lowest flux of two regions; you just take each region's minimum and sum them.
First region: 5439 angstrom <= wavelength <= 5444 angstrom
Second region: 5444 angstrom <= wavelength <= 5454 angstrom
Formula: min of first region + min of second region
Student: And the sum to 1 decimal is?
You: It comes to 30.6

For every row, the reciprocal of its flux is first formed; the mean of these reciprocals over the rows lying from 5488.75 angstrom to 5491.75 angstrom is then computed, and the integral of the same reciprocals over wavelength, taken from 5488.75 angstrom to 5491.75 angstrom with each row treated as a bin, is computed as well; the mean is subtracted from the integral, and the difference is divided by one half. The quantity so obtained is 0.257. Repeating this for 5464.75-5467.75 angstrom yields 0.262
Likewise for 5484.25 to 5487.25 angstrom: 0.255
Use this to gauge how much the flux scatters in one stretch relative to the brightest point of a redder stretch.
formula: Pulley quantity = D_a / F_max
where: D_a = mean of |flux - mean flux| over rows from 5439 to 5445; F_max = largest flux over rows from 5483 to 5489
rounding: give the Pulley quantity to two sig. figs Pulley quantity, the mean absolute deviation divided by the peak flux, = 0.012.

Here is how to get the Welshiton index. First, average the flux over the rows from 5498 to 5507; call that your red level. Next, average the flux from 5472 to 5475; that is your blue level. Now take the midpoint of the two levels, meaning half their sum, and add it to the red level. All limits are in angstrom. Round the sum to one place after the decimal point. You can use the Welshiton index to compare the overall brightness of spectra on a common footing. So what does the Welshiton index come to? 31.6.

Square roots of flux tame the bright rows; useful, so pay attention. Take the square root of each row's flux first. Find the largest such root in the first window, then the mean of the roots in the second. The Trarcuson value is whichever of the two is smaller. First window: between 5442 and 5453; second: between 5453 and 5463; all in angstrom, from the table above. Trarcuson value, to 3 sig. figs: 3.89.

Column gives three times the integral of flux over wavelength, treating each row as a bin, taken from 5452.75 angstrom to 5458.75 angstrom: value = 273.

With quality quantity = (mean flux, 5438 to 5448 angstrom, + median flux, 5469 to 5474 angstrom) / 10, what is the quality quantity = 3.14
